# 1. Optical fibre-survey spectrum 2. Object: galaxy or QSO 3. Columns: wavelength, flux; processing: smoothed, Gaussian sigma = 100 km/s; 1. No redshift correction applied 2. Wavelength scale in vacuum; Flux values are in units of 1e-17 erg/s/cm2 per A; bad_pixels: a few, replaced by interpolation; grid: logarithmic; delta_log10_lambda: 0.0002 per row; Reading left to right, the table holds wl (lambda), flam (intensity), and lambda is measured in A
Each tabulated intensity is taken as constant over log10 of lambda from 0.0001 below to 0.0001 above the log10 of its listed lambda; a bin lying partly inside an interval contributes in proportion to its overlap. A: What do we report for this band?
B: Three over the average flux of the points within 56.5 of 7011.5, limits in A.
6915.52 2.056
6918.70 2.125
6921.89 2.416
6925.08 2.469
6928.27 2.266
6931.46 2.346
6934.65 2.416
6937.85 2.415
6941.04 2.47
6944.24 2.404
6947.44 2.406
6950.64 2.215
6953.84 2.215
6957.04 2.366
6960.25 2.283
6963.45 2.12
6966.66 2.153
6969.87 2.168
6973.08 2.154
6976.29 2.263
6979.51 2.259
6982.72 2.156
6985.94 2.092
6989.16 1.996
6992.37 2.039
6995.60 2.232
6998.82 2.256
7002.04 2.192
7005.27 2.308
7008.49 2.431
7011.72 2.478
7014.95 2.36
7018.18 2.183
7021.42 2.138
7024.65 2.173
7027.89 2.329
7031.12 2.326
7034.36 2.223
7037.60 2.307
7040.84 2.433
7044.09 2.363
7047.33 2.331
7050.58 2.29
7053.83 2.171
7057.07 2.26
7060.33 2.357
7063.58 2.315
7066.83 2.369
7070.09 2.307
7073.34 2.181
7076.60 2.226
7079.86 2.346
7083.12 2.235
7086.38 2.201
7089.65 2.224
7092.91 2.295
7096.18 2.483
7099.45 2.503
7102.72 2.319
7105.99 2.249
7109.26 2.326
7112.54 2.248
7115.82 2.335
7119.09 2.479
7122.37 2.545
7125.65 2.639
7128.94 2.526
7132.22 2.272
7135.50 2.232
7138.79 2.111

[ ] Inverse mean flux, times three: 1.33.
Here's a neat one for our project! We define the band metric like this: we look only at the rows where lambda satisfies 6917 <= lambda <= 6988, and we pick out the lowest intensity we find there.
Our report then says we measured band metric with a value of 2.092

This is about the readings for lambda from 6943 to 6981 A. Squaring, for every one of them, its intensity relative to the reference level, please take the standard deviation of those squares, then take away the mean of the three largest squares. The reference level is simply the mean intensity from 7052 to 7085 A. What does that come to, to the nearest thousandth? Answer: -0.011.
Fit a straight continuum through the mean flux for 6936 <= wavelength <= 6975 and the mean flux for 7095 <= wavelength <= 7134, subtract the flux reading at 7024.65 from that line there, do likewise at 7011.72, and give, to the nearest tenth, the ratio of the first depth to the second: -1.1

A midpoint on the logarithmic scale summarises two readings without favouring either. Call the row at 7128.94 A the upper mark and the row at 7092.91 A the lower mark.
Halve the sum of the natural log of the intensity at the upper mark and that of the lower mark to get 0.88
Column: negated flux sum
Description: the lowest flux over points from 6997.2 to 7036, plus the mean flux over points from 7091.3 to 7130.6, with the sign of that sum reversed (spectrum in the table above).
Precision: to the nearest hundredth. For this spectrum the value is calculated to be -4.55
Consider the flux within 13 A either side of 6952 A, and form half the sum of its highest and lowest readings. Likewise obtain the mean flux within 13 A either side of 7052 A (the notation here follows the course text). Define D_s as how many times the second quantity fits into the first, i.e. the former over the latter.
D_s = 0.99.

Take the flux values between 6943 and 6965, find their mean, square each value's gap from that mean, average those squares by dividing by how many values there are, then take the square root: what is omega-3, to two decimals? 0.10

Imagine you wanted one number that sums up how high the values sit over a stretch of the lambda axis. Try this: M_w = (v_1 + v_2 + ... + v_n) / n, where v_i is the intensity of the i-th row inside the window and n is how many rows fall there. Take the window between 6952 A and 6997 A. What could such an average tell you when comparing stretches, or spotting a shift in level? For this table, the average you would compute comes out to 2.178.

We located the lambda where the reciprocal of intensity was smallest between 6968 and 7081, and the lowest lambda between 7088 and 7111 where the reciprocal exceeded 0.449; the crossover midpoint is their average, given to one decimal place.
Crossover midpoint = 7050.7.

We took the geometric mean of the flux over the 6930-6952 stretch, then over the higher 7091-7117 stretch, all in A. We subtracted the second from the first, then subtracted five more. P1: -4.963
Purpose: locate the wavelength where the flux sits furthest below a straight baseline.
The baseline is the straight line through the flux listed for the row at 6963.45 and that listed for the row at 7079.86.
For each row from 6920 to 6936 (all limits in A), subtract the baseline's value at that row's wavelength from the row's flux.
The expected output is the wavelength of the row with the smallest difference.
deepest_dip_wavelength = 6928.27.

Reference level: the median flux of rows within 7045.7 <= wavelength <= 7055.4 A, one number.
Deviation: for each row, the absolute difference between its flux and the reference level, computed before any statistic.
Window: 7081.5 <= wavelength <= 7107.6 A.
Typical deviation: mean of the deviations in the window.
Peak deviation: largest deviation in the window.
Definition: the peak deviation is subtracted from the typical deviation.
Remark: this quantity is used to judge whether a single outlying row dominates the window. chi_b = -0.13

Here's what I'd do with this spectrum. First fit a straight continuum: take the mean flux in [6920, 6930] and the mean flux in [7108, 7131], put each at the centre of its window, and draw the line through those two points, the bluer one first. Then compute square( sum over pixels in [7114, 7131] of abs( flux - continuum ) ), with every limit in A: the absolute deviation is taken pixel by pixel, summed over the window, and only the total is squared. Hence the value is 0.27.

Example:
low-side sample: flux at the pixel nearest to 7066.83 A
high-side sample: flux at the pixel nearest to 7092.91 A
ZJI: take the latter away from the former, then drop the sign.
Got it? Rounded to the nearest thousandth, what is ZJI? 0.074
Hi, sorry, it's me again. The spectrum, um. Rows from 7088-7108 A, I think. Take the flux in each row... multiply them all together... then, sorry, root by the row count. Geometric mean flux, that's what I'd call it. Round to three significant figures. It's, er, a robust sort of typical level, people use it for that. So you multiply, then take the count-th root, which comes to 2.34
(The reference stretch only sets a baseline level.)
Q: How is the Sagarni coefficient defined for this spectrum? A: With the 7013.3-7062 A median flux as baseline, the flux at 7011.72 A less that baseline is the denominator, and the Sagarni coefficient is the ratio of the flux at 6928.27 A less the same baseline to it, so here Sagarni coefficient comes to -0.24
